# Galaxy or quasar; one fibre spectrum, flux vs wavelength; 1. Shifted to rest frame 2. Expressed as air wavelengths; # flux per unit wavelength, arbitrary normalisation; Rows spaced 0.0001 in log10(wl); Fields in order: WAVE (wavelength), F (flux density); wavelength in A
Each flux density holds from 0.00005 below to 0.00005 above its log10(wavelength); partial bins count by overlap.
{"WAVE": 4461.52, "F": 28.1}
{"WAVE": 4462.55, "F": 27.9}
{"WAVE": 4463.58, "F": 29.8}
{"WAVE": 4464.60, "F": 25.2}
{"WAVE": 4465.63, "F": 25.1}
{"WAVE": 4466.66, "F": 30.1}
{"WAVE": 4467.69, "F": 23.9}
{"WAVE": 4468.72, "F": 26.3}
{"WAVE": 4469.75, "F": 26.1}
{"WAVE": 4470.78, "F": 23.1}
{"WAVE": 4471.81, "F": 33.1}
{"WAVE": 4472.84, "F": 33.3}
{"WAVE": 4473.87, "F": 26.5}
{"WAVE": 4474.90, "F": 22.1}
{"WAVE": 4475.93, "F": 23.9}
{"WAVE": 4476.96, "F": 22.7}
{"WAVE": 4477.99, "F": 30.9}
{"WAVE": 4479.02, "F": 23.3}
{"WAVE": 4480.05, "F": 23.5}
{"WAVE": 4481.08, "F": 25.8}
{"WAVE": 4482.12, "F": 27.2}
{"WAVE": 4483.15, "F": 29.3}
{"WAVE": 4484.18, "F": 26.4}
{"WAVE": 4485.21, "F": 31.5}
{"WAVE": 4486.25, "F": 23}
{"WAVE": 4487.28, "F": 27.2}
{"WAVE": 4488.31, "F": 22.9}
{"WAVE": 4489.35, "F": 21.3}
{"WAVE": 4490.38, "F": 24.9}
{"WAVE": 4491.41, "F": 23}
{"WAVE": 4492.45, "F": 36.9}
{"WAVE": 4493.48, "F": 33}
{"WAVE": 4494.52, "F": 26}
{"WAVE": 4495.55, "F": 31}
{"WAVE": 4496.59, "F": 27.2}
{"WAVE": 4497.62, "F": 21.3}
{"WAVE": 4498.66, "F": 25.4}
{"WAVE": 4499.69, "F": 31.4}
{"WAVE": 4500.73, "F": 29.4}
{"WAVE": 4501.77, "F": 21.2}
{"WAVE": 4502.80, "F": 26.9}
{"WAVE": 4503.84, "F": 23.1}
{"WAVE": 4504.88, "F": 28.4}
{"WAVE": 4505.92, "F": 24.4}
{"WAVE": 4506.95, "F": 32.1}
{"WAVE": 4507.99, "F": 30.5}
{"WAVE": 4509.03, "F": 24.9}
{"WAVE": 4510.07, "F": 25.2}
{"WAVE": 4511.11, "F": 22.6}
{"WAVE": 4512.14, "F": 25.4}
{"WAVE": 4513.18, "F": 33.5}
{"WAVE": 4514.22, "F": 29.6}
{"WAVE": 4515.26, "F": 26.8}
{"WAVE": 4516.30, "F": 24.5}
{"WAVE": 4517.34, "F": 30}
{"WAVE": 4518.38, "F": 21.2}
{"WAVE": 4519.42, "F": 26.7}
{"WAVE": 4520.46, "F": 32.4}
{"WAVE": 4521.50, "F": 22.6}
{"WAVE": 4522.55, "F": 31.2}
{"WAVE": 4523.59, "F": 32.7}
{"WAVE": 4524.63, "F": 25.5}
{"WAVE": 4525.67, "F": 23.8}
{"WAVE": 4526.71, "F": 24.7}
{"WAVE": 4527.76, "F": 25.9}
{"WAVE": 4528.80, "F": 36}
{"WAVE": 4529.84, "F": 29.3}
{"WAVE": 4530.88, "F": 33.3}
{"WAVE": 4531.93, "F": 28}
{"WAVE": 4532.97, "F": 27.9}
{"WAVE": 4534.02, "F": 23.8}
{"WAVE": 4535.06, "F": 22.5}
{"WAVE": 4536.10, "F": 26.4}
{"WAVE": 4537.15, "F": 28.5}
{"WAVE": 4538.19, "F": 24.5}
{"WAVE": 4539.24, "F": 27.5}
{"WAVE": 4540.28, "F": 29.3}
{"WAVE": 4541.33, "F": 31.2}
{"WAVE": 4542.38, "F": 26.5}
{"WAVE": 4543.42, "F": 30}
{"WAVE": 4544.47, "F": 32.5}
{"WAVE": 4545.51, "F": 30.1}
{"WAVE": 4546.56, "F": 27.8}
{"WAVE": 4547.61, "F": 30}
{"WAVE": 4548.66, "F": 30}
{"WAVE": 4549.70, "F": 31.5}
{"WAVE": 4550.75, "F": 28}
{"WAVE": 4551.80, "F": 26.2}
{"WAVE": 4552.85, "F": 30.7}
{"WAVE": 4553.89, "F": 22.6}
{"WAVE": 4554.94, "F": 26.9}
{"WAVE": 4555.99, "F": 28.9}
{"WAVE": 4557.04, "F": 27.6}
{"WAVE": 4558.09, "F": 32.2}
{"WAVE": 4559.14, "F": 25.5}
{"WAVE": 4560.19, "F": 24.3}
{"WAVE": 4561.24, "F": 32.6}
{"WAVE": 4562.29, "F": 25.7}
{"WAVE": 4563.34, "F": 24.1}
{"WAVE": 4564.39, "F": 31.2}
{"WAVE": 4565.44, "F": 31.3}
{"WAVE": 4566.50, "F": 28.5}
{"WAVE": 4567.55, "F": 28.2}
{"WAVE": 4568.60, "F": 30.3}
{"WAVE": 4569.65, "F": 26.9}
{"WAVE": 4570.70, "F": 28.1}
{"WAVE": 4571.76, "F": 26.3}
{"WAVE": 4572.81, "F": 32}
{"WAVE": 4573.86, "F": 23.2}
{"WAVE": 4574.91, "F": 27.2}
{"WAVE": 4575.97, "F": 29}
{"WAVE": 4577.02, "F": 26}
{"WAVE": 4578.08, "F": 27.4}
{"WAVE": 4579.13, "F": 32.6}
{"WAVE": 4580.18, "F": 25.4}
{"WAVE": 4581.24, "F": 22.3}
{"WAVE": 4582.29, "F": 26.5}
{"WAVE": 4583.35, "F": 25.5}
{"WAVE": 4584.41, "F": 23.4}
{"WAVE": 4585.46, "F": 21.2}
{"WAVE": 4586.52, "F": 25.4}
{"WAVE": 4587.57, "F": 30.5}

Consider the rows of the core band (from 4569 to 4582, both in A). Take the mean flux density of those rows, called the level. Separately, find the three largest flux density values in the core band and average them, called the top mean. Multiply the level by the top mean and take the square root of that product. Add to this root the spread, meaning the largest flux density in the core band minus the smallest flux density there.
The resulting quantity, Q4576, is 39.4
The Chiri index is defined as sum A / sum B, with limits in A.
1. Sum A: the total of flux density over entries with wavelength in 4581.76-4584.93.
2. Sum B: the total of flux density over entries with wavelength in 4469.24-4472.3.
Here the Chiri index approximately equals 0.92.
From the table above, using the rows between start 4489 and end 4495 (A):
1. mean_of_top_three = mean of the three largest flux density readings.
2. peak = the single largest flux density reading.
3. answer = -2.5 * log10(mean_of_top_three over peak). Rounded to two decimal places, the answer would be 0.16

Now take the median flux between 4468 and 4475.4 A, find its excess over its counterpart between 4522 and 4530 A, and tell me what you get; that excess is -1.3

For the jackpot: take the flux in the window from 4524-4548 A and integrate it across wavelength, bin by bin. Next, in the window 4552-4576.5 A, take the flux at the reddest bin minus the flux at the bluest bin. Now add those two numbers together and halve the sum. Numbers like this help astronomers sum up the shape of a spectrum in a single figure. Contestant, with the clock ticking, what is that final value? 336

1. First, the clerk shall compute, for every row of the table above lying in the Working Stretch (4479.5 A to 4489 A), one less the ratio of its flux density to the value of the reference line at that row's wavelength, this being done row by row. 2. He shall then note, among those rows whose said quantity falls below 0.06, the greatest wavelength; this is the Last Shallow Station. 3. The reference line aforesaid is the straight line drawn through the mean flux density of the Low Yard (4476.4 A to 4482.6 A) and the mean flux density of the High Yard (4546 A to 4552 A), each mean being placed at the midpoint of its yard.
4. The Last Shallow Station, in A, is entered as 4487.28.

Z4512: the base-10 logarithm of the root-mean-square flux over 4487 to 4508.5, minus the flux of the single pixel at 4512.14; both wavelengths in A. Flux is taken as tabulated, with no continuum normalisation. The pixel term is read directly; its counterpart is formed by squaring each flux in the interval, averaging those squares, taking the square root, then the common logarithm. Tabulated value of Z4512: -24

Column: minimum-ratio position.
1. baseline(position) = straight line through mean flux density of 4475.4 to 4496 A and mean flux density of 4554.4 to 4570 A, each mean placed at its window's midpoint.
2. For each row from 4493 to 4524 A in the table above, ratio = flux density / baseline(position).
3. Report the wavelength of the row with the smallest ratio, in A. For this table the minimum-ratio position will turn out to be 4518.38 A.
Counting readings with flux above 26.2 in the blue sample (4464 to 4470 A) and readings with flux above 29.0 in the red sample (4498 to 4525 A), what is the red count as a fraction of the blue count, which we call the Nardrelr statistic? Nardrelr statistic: 5.0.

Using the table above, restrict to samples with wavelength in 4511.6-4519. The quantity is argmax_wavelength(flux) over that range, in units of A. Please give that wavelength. 4513.18 A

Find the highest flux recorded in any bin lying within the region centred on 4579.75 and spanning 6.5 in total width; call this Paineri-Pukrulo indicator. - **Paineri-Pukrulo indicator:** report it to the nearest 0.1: 32.6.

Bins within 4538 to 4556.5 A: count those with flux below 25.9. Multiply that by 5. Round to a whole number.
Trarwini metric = 10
